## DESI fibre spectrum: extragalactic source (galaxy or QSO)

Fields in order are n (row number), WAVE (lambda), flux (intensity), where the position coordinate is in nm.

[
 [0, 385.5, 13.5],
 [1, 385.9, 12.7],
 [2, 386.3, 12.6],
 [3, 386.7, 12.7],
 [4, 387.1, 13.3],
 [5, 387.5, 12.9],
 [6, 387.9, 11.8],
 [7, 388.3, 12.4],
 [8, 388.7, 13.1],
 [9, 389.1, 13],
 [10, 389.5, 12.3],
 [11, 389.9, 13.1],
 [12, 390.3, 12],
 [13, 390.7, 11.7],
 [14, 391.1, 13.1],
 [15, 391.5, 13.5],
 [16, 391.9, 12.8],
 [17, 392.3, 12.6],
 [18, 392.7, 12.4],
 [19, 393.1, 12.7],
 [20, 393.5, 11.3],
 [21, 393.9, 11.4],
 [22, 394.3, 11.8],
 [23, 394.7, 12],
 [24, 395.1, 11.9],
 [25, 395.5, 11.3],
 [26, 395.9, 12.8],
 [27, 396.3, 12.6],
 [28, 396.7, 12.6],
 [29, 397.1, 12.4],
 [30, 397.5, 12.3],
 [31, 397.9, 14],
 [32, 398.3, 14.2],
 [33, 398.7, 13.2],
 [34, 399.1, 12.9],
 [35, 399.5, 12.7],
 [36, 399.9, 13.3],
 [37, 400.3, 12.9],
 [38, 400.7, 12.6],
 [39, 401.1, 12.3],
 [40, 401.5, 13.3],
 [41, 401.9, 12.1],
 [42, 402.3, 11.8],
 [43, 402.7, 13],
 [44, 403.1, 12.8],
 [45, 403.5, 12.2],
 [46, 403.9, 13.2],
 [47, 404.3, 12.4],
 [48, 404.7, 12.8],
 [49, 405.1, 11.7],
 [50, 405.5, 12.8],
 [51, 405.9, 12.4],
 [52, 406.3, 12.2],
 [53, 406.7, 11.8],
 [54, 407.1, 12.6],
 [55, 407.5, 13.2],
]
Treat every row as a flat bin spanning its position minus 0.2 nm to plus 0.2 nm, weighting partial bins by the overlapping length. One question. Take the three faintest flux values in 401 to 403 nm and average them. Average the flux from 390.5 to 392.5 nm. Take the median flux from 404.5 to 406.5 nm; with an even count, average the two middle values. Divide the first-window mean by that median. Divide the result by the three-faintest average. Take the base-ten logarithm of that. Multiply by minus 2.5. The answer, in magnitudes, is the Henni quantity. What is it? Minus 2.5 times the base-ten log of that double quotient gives 2.67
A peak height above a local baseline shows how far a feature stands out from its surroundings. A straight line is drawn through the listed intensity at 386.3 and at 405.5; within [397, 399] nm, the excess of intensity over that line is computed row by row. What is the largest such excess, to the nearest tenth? 1.5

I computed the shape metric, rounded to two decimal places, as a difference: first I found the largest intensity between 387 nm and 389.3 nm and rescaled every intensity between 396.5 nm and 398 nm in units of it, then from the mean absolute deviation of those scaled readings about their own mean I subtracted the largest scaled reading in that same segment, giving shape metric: -1.01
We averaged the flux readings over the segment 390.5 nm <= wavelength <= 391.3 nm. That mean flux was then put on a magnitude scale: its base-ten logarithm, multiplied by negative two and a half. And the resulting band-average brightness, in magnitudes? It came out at -2.73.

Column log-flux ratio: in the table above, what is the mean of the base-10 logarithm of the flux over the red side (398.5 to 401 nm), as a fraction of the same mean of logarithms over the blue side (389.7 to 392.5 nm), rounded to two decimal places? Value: 1.01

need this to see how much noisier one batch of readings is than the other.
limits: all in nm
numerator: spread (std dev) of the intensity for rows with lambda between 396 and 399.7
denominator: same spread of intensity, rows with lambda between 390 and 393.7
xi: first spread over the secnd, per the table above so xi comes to 0.99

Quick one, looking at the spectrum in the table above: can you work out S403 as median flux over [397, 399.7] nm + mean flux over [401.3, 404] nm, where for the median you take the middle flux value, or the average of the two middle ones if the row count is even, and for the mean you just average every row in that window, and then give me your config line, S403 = 25.5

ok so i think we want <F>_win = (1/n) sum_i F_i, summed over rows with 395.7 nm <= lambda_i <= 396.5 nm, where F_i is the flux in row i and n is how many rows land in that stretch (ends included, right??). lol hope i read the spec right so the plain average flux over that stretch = 12.7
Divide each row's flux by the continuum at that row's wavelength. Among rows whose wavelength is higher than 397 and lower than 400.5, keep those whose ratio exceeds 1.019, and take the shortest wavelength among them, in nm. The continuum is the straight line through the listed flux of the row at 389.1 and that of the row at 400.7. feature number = 397.9 nm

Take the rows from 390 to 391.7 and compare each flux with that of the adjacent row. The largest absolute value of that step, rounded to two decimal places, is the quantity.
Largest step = 1.40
